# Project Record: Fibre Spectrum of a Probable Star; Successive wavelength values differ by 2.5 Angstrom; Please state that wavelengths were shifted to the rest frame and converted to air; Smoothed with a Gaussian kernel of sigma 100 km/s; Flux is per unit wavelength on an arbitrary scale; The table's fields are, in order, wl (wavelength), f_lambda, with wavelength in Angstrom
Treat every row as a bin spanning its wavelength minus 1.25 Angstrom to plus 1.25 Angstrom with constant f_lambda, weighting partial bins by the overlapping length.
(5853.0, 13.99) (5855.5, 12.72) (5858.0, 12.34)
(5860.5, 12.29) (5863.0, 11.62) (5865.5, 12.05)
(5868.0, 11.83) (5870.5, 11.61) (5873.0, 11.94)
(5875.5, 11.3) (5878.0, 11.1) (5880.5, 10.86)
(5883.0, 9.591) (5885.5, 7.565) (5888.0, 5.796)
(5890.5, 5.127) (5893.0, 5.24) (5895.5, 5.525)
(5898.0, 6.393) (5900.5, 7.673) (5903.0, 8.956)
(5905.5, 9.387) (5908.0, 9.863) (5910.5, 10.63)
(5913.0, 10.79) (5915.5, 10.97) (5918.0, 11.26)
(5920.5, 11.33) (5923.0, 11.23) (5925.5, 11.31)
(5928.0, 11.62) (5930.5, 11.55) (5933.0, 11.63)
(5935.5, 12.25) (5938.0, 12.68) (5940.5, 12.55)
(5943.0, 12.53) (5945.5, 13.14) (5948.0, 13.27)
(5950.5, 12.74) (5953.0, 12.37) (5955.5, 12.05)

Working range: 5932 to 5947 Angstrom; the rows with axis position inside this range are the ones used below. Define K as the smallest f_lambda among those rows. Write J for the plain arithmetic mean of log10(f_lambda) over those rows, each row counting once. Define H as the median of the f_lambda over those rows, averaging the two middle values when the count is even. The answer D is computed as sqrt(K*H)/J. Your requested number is 11.0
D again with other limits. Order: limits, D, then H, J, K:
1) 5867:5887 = 9.0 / 11.2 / 1.03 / 7.565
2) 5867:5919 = 7.5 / 9.9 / 0.95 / 5.127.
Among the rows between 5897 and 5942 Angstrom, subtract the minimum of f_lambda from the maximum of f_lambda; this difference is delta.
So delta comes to 6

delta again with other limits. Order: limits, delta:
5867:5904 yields 7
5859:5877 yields 1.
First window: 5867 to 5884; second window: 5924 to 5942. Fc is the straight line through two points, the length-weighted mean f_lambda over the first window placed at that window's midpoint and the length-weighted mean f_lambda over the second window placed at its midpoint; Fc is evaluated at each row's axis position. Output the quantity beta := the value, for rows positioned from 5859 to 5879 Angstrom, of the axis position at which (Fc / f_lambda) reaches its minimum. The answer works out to 5860.5 Angstrom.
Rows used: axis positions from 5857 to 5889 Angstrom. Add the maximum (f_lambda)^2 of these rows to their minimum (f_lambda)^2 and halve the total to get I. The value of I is 93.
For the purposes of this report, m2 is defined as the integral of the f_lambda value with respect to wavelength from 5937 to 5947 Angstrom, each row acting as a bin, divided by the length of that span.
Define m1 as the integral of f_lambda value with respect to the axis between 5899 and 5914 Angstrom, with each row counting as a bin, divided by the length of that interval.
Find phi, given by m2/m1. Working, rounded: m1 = 9.5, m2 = 12.7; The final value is 1.3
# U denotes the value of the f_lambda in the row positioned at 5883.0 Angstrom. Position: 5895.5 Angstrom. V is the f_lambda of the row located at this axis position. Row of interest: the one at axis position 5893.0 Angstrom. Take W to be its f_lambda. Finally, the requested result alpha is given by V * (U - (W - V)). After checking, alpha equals 55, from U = 9.591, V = 5.525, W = 5.24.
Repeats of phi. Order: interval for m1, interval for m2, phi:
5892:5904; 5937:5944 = 1.9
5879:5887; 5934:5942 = 1.3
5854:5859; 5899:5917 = 0.8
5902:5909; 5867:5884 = 1.2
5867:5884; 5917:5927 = 1.0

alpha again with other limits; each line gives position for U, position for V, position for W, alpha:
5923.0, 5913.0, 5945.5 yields 96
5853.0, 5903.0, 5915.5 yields 107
